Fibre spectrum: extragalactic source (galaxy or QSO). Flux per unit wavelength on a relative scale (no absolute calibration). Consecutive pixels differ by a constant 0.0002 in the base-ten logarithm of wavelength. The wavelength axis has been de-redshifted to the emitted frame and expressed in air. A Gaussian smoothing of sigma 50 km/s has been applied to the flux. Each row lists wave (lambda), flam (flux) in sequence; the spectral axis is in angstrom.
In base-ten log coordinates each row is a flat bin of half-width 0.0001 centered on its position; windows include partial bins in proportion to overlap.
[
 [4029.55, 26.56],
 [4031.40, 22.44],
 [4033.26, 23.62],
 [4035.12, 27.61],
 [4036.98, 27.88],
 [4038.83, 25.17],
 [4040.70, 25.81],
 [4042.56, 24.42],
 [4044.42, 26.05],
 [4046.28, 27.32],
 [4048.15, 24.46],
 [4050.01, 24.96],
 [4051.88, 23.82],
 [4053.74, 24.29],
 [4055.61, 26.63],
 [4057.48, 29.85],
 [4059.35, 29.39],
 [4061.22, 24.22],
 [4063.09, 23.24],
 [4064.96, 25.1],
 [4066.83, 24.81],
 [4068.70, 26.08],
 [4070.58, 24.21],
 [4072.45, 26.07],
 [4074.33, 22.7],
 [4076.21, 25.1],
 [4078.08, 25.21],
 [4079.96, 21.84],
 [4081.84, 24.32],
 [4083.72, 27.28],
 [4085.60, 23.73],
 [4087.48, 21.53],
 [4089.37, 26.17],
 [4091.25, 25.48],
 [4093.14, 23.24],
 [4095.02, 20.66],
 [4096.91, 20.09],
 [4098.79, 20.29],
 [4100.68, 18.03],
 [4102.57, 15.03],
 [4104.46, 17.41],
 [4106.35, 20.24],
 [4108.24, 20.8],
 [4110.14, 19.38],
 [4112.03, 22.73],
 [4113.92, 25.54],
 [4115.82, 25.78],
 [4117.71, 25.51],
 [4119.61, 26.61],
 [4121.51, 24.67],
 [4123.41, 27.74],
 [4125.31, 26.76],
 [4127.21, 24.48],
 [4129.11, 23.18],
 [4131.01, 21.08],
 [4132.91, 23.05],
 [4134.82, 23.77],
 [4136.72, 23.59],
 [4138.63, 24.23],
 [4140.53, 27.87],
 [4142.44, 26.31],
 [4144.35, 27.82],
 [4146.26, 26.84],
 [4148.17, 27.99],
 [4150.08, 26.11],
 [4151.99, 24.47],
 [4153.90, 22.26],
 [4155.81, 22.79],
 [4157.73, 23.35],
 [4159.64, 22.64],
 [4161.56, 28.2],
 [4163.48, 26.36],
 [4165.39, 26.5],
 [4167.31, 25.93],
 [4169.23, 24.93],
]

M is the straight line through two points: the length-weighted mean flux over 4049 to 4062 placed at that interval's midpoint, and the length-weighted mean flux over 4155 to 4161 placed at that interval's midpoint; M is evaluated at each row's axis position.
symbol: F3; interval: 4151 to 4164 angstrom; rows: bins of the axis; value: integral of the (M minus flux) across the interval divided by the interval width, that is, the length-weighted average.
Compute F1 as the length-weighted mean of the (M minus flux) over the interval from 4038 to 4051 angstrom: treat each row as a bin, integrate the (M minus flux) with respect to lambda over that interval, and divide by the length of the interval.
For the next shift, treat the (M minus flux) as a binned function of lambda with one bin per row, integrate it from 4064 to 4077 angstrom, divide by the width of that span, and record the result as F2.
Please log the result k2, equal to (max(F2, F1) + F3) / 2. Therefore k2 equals 0.0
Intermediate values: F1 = 1.0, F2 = 0.9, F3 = -1.0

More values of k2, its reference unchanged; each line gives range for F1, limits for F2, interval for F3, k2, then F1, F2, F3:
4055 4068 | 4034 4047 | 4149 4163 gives -0.4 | -0.2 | 0.3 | -1.0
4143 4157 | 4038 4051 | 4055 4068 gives 0.4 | -2.0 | 1.0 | -0.2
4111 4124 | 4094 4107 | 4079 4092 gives 3.5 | -1.0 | 6.1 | 1.0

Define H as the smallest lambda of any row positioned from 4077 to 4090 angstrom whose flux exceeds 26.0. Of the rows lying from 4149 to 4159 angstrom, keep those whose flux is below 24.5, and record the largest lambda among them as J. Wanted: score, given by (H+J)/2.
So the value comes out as 4120.7 angstrom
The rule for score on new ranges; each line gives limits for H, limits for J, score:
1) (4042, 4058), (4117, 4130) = 4086.8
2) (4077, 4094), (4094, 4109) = 4096.0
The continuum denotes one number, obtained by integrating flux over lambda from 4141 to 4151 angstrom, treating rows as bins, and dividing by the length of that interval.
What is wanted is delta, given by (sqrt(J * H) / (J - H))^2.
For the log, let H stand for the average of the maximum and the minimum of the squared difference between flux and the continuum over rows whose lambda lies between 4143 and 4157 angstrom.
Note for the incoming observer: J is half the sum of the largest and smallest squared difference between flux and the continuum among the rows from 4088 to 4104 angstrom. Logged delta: 0.22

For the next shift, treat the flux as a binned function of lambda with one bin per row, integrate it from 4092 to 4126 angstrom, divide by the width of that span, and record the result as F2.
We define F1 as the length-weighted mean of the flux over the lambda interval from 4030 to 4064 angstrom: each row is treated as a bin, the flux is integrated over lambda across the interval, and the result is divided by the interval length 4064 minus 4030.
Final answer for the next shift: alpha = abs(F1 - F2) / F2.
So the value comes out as 0.15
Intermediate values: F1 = 25.6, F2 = 22.2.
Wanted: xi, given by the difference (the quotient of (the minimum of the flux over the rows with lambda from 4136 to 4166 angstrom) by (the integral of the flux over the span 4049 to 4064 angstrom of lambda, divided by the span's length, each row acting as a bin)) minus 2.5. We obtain -1.637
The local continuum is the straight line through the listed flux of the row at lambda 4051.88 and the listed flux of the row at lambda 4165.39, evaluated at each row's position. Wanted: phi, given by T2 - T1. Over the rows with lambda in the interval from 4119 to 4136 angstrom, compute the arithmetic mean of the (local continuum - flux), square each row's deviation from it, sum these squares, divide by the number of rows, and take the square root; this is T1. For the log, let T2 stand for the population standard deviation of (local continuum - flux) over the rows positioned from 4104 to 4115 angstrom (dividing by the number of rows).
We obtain 0.42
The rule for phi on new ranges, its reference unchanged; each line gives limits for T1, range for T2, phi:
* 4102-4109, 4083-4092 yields -0.25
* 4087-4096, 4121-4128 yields -0.78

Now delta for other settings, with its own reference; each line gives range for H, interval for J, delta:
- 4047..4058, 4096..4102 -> 0.10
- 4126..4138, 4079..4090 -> 9.40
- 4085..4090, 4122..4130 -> 1.79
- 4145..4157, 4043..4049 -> 0.59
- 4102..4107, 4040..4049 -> 0.04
